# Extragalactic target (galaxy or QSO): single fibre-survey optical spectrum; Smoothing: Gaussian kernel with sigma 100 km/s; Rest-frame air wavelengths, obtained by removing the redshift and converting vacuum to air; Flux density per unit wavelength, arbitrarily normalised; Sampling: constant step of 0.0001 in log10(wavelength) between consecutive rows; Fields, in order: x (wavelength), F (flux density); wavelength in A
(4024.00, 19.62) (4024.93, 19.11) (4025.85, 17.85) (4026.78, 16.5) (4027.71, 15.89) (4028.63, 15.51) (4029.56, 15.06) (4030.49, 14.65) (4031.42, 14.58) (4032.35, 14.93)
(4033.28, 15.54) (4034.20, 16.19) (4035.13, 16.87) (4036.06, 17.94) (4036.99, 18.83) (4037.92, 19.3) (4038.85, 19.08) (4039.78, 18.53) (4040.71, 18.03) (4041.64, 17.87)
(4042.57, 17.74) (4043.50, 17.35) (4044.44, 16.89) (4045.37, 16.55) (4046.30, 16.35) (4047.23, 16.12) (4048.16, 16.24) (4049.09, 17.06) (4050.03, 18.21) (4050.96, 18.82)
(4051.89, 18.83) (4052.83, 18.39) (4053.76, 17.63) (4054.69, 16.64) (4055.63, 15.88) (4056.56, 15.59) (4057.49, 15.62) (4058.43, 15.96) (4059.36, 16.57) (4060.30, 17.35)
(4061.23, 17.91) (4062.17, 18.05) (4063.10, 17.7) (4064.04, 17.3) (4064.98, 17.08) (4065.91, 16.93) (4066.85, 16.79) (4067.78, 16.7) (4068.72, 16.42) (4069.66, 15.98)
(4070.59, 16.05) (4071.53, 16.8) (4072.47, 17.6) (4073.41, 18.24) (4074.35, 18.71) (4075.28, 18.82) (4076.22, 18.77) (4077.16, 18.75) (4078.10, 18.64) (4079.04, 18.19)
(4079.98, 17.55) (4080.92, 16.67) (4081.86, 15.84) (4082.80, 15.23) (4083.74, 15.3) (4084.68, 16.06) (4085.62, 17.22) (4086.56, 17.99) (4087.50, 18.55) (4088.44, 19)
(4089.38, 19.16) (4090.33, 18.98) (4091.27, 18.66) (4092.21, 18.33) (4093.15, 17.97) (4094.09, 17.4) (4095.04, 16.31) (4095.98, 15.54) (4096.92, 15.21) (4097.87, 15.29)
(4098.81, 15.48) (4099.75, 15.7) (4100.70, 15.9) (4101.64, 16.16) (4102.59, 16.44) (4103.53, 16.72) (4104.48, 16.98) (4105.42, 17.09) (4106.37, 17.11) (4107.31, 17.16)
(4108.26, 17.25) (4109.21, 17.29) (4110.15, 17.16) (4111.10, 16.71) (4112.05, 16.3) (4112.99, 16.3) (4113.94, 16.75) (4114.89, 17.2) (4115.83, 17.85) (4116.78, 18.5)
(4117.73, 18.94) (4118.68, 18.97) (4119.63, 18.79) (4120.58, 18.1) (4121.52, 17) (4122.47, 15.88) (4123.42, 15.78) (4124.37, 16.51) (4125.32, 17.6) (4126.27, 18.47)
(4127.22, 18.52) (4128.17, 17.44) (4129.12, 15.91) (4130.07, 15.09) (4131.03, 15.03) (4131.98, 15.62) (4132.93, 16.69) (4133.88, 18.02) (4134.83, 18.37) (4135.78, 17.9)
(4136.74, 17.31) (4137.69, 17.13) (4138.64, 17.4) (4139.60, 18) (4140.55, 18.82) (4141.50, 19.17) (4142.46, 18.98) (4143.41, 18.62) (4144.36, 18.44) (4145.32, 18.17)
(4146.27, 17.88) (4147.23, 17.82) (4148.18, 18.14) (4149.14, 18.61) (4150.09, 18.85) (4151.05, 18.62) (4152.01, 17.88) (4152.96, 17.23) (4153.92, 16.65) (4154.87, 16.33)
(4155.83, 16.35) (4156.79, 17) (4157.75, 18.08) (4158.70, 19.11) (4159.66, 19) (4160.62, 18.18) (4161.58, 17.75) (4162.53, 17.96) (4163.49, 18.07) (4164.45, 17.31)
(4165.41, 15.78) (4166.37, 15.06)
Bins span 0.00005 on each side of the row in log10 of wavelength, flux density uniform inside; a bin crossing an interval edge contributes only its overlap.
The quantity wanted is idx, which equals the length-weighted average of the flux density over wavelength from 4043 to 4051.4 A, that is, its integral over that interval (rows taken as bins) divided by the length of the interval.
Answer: 17.1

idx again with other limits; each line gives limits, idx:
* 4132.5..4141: 17.7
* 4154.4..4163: 17.8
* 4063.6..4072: 16.7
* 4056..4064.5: 16.9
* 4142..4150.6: 18.4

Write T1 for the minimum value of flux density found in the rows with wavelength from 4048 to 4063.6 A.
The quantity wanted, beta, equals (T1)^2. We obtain 243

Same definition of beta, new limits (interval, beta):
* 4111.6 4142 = 226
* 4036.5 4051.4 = 260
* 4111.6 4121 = 266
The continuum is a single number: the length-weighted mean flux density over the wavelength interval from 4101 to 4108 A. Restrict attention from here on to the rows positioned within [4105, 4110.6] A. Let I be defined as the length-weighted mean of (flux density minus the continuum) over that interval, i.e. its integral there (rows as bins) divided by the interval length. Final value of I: 0.4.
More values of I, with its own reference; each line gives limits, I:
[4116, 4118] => 1.8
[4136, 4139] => 0.5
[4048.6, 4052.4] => 1.4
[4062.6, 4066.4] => 0.5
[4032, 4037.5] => 0.0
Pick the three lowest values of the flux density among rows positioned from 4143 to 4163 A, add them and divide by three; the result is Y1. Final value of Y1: 16.4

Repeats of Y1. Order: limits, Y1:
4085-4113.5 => 15.3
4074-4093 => 15.5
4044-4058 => 15.7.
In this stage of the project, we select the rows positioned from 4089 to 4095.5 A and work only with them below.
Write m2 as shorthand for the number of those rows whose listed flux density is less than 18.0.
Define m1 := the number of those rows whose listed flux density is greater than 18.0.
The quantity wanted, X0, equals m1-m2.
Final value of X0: 1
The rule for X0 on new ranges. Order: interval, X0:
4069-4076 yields -1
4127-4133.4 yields -5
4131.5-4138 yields -3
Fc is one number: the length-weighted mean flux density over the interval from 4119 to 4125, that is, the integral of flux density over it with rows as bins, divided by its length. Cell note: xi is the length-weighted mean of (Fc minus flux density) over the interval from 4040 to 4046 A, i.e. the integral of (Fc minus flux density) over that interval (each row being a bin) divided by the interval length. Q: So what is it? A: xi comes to -0.3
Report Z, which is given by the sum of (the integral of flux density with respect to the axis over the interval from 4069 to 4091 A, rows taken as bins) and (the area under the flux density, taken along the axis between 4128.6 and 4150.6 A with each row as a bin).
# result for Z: 775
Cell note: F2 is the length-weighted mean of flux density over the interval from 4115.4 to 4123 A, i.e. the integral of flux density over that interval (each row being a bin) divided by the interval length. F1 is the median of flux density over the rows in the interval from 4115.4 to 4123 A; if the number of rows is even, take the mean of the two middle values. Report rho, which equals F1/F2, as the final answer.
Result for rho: 1.02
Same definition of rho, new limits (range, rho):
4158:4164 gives 0.99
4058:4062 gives 1.00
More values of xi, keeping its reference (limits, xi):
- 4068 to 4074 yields 0.2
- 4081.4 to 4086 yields 1.2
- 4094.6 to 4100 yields 1.5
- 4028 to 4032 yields 2.1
